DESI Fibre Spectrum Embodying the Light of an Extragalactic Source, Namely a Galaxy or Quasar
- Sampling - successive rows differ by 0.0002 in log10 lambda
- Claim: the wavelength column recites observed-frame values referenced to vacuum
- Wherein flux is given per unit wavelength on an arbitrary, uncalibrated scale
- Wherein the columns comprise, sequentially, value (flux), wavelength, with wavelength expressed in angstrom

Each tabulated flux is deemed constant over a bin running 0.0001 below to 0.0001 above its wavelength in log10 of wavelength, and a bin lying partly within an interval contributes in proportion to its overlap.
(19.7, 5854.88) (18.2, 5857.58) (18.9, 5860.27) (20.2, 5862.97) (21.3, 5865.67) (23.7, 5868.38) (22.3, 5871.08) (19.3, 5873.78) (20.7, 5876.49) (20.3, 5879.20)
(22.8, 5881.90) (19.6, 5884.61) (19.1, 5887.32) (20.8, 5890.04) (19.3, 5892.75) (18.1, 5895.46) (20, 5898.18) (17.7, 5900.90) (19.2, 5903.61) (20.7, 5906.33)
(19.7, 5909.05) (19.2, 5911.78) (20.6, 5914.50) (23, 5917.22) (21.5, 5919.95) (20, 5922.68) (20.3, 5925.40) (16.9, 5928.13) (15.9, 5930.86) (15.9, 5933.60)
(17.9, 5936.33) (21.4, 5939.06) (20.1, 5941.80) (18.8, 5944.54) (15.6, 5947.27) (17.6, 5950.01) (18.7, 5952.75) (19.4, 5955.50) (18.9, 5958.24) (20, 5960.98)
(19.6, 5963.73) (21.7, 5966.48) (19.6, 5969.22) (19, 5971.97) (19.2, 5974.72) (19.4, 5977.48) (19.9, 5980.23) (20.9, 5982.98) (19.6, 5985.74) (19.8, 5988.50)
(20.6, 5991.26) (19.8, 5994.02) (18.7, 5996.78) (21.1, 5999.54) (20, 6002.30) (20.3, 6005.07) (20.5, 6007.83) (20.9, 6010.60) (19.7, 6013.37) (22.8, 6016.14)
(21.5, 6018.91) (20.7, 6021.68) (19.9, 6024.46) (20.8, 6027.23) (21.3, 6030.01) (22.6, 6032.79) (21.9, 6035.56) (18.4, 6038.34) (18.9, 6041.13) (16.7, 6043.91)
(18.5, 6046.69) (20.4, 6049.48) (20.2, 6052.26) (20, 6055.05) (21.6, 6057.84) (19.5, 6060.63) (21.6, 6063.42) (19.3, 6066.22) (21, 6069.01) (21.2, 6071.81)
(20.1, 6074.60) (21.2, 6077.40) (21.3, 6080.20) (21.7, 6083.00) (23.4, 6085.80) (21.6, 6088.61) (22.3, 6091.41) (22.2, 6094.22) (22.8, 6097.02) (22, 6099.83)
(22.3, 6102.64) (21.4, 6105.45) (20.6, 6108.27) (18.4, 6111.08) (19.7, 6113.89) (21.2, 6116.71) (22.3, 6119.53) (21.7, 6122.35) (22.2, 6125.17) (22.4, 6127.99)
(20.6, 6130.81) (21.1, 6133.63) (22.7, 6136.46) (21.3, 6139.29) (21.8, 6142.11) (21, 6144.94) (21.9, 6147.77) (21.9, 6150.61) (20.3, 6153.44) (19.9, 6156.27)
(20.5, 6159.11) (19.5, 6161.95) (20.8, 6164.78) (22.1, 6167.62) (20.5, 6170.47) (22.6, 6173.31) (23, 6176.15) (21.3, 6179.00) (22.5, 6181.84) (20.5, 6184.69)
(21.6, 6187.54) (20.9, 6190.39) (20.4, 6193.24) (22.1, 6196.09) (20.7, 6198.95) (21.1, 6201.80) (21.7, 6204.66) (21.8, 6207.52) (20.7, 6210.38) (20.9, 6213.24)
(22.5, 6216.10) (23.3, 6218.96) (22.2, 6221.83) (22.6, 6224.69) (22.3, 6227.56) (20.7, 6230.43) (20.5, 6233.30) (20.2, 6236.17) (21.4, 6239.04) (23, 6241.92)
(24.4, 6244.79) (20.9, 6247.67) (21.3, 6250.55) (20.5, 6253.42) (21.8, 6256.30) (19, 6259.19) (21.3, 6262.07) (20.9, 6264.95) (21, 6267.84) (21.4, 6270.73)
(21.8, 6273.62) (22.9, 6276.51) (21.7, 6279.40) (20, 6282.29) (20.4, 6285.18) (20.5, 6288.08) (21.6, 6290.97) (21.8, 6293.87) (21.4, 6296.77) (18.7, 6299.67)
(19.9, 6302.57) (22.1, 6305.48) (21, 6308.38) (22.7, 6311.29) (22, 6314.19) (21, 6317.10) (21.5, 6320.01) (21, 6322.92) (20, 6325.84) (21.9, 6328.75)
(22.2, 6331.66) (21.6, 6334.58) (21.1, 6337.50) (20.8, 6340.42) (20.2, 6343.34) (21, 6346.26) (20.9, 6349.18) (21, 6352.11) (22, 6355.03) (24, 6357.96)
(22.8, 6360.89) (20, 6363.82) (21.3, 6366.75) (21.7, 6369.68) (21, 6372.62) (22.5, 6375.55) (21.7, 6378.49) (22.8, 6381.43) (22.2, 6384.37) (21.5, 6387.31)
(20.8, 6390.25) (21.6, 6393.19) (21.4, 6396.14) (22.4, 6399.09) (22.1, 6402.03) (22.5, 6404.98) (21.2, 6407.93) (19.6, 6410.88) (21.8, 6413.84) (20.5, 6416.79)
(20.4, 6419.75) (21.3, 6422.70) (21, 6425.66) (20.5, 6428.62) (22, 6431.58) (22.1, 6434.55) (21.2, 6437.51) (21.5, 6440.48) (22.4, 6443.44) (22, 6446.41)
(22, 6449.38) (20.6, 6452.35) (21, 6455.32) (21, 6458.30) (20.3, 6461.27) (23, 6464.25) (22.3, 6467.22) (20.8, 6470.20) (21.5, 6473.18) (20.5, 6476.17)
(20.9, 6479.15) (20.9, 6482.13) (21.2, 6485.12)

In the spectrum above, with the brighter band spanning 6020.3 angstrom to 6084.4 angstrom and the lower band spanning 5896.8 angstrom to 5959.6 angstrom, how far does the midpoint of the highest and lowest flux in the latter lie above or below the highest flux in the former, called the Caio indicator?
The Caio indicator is -3.3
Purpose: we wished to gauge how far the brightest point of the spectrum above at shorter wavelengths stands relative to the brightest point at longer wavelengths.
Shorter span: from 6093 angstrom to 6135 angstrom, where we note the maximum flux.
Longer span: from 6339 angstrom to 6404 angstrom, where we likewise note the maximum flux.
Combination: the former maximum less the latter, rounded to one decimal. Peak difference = -1.2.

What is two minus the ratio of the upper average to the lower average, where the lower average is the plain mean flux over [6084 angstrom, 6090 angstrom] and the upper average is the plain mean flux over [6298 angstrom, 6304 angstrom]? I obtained 1.14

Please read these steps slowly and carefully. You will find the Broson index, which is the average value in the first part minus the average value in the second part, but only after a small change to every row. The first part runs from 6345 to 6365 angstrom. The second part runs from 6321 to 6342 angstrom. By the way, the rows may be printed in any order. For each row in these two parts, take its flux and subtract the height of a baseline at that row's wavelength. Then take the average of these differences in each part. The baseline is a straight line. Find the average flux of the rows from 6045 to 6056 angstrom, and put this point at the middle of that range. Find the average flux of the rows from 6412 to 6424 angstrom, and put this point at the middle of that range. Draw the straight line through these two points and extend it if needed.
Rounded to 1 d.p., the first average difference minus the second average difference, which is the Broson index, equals 0.4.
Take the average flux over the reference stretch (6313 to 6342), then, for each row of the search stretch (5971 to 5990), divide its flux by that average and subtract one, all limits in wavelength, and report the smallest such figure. -0.11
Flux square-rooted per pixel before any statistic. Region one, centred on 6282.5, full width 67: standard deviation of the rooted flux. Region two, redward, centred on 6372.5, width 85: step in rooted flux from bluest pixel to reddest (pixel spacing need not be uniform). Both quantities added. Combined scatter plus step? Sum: 0.07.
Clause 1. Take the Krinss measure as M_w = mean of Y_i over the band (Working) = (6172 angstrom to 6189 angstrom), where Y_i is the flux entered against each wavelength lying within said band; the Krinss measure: 21.9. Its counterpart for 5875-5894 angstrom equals 20.4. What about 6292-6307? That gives 20.8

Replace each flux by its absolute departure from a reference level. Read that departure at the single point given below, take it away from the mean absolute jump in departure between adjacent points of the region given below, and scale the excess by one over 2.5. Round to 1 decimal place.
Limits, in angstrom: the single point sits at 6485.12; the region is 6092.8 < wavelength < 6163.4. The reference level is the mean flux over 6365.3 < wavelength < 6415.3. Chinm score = 0.1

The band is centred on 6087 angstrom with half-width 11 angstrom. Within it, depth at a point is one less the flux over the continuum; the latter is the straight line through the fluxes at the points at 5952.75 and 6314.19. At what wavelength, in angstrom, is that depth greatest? 6077.40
